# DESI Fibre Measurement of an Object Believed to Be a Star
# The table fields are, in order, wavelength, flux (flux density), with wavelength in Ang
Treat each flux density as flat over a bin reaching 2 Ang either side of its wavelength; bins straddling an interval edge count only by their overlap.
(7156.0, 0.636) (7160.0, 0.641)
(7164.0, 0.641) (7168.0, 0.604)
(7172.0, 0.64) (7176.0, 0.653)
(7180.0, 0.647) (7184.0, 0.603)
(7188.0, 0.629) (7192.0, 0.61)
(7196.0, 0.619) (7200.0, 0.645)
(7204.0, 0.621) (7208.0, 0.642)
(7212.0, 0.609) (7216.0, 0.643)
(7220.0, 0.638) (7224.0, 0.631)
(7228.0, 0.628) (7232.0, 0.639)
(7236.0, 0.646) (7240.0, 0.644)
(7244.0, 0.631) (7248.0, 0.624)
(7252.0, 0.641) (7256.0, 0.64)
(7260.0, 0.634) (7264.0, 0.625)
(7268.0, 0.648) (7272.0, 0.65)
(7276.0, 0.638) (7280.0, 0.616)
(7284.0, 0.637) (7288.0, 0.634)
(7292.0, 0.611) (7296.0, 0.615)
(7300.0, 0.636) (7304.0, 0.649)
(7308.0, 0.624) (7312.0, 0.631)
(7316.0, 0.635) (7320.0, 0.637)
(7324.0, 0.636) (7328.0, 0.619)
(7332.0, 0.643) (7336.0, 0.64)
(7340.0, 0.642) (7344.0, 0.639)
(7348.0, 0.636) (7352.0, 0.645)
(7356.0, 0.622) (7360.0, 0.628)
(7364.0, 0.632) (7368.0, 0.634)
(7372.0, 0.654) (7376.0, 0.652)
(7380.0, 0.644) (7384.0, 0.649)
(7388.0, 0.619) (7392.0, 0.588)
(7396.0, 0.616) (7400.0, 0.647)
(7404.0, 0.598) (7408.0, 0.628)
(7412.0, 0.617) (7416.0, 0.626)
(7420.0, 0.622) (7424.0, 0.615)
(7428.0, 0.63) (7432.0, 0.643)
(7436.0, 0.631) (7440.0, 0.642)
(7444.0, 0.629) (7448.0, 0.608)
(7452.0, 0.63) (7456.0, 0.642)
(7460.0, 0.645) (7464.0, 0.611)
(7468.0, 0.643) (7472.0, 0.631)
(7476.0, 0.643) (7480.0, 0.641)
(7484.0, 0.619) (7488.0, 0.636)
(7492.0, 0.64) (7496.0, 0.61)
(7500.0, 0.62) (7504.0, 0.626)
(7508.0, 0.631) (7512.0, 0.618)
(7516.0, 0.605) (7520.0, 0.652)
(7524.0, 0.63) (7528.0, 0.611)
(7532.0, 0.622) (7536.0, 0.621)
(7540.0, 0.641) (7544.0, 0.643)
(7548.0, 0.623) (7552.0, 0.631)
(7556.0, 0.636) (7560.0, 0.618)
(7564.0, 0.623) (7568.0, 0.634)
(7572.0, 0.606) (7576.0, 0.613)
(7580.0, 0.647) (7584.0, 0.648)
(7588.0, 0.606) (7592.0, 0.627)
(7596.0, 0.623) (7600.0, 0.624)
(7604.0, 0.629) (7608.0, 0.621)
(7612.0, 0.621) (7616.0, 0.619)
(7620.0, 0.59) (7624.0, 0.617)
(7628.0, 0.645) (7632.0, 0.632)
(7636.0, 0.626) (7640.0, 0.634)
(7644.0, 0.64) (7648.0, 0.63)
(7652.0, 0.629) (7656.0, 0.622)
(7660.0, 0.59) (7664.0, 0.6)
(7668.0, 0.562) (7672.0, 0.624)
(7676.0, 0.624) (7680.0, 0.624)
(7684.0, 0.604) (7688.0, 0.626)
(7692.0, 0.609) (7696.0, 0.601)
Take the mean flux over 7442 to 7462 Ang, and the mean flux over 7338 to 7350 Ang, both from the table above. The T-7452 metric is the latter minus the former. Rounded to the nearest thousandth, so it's 0.008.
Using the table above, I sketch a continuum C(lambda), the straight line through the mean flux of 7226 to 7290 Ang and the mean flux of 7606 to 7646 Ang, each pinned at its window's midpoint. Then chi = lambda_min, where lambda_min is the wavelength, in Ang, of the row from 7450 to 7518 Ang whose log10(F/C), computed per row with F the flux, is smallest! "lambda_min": 7516.0 Ang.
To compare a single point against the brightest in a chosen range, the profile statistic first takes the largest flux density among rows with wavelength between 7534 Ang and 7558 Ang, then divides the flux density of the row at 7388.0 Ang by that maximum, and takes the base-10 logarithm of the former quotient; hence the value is -0.017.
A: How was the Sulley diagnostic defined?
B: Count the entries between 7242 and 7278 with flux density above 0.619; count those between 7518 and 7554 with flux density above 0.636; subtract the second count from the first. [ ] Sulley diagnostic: 6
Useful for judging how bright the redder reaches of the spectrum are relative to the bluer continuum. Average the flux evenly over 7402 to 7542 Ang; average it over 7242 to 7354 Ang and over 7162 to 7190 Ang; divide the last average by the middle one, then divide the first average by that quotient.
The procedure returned 0.6305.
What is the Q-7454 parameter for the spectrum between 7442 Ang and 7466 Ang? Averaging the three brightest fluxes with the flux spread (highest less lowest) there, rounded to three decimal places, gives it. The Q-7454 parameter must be 0.338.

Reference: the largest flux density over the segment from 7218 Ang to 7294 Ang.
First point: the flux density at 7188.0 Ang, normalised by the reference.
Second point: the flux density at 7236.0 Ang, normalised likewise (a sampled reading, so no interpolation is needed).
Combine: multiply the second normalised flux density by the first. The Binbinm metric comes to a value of 0.96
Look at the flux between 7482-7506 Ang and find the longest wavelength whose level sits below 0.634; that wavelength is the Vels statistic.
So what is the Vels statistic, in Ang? 7504.0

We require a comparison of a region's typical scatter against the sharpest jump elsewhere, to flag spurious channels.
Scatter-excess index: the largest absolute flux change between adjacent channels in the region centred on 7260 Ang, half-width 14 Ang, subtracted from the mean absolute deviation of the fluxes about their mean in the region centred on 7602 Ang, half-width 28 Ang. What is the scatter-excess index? -0.012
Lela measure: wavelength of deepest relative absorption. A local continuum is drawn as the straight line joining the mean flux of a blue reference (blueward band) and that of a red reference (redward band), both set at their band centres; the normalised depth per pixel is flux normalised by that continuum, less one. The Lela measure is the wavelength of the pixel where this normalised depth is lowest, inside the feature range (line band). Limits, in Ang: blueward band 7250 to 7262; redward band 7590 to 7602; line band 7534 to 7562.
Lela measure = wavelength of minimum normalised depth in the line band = 7560.0 Ang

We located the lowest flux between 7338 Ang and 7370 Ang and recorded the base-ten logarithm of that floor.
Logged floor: -0.206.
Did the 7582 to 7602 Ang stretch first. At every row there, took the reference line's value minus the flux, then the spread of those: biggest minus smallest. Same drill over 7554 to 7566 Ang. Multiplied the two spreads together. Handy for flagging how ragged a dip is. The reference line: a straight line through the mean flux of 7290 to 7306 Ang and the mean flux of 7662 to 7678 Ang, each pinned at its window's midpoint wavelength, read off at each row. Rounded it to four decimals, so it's 0.0007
